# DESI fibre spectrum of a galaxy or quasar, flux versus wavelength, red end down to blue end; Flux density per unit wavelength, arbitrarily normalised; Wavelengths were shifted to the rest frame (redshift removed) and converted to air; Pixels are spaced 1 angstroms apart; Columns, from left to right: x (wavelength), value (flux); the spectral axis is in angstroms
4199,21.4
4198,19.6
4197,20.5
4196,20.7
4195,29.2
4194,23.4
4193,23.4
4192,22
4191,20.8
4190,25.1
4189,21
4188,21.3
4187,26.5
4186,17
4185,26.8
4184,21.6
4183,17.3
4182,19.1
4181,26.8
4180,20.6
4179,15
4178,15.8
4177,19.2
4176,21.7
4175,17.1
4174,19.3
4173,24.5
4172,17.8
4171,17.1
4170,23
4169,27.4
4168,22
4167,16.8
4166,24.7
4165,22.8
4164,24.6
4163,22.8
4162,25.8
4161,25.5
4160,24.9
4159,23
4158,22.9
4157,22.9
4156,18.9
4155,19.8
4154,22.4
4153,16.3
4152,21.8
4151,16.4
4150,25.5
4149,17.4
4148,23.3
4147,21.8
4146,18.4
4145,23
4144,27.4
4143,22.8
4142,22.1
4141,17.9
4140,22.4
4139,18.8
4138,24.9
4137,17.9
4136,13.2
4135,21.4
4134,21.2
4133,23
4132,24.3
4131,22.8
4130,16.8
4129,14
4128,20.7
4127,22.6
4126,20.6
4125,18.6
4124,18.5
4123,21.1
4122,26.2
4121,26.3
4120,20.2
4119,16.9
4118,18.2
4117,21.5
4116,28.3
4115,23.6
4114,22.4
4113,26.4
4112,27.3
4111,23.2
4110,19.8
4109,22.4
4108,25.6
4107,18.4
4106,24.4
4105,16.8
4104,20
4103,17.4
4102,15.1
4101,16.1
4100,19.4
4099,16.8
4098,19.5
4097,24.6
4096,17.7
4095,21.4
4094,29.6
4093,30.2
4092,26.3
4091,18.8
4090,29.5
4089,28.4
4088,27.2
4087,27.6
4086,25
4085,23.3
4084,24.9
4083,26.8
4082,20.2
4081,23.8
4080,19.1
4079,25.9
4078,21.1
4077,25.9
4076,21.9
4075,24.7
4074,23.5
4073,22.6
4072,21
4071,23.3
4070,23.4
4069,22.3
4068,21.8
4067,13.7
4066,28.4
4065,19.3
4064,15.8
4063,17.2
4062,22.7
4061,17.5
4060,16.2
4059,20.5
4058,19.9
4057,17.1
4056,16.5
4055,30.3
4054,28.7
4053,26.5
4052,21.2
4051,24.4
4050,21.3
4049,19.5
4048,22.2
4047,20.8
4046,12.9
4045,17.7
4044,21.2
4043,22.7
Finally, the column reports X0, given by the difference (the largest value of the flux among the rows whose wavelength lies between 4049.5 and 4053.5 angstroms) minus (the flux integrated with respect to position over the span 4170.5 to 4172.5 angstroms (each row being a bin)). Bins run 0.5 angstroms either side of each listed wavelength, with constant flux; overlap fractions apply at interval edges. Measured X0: -8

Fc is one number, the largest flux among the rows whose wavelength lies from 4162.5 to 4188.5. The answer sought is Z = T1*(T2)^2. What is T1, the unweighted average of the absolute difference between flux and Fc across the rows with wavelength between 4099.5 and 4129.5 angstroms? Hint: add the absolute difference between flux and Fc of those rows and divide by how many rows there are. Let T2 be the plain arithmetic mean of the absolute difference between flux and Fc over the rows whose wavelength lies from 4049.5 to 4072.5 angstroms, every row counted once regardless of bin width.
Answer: 278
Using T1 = 6.4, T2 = 6.6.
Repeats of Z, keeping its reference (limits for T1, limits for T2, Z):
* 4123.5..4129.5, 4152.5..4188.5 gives 295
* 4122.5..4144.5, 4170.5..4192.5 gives 314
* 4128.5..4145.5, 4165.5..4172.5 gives 248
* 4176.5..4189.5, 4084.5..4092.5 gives 41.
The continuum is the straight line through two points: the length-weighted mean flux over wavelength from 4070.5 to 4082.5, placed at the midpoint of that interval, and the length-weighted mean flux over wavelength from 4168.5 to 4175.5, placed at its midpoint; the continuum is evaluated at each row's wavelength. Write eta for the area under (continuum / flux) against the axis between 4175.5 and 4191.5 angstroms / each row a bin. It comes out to 16.3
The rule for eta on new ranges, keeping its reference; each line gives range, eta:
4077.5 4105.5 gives 29.0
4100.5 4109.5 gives 10.5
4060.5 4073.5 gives 14.9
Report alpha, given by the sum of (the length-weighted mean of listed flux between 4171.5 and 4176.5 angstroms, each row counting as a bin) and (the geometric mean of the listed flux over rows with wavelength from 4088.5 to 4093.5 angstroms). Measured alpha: 46.3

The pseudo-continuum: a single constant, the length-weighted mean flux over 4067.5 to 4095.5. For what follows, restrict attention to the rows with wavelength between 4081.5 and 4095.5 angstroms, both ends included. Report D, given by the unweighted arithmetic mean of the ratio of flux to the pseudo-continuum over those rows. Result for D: 1.06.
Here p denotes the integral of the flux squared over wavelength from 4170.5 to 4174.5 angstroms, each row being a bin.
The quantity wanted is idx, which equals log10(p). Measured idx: 3.20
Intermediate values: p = 1582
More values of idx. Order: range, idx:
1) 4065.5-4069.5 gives 3.29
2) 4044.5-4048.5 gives 3.15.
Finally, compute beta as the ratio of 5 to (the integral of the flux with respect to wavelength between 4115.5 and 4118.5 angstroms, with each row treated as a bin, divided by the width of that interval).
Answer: 0.221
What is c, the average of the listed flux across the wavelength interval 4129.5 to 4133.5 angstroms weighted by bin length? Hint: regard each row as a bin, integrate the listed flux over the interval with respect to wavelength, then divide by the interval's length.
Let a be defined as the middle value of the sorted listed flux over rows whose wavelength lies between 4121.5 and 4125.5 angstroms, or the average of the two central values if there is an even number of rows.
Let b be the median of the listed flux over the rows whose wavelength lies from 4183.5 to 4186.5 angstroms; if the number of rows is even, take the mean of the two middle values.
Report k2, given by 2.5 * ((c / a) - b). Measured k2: -51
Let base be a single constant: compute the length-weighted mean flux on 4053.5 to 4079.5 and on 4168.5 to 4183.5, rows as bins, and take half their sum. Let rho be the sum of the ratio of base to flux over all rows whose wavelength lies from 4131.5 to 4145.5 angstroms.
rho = 14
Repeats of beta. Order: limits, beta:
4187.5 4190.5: 0.223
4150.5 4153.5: 0.275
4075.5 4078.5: 0.218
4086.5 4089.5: 0.180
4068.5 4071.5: 0.217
